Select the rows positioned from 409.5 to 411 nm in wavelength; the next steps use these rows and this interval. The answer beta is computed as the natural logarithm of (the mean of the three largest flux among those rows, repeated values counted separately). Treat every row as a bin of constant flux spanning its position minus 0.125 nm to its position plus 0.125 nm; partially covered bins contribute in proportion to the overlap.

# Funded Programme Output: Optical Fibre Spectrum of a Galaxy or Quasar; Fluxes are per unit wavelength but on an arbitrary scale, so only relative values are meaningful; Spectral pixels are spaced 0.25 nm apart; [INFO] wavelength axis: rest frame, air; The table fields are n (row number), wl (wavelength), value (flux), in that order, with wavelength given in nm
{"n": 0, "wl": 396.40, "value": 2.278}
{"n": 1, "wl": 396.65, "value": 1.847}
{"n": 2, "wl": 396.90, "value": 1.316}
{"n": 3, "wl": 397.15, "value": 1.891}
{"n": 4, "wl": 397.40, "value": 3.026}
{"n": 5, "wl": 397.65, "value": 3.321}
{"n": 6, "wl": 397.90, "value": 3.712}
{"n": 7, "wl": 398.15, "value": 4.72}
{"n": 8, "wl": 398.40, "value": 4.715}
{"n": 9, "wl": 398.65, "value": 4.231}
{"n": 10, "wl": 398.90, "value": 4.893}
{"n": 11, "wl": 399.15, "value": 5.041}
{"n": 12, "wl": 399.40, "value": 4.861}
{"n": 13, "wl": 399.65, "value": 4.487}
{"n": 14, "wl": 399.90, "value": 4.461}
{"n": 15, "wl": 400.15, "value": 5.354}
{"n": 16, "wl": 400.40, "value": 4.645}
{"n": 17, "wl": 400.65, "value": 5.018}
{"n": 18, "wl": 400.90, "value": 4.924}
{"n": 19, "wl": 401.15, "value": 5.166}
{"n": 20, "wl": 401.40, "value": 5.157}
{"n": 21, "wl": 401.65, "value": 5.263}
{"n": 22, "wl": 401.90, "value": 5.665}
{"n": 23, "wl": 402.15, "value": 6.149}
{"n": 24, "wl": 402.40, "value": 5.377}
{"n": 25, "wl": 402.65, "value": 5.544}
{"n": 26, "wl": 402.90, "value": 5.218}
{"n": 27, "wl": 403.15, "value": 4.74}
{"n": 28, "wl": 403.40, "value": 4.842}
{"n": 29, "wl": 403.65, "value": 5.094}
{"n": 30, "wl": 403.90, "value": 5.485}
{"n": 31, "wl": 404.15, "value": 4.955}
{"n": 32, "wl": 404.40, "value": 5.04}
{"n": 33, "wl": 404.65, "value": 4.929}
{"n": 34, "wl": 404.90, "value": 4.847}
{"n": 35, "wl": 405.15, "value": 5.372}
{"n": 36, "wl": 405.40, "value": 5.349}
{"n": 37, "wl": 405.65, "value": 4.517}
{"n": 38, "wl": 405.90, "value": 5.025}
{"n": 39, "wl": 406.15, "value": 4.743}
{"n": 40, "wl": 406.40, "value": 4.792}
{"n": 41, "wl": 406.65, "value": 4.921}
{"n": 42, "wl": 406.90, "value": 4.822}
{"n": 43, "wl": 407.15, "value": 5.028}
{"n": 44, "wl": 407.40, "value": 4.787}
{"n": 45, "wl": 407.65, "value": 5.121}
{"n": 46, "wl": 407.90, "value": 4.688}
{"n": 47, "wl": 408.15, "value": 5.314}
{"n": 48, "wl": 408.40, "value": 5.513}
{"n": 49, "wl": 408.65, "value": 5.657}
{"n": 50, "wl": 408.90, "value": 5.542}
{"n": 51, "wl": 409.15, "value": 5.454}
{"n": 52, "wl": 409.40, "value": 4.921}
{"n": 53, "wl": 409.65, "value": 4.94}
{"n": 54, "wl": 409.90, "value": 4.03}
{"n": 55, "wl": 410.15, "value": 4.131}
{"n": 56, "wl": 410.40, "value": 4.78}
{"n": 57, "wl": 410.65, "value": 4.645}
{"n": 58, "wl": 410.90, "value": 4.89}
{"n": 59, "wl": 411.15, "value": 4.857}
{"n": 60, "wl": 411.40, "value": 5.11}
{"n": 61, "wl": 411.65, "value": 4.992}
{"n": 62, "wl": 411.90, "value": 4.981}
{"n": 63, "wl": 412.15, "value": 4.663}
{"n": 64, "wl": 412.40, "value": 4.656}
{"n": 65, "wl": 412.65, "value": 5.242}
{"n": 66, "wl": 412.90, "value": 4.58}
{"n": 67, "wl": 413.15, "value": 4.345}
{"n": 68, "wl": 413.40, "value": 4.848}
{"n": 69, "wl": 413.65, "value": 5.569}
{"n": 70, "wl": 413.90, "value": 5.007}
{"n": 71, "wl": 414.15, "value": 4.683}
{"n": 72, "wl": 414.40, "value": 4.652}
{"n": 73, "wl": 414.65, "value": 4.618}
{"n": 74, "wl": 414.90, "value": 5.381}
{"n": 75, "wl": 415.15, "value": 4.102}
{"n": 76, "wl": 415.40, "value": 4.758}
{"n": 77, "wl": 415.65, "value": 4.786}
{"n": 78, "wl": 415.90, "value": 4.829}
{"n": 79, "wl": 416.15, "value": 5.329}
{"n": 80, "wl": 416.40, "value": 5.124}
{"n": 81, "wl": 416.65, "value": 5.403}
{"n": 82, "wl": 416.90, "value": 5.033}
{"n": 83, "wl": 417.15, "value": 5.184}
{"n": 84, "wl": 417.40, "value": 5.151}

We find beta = 1.58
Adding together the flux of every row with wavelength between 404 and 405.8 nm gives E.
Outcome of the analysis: 35.0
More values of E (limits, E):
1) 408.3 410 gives 36.1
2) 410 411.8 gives 33.4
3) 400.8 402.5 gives 37.7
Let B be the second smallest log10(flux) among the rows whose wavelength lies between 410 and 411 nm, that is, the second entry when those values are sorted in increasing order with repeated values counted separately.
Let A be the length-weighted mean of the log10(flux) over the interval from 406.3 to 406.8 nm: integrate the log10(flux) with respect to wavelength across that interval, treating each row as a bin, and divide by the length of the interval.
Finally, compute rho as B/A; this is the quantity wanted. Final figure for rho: 0.97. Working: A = 0.686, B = 0.667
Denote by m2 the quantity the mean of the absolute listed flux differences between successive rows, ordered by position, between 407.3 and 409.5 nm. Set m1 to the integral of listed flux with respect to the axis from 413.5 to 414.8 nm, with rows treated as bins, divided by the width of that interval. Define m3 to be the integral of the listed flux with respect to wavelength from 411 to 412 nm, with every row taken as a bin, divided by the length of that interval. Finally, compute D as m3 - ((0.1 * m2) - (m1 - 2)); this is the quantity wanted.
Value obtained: 7.87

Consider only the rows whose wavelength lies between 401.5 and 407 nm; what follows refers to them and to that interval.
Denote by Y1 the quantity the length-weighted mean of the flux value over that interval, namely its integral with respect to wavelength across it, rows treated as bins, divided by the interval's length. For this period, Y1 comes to 5.12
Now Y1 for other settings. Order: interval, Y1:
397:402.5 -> 4.62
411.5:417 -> 4.89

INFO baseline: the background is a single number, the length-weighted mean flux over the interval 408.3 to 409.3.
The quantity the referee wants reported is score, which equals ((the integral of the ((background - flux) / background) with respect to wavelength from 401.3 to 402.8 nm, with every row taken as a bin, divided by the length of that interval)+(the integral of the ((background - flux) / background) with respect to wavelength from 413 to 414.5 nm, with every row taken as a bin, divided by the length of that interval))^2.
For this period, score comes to 0.015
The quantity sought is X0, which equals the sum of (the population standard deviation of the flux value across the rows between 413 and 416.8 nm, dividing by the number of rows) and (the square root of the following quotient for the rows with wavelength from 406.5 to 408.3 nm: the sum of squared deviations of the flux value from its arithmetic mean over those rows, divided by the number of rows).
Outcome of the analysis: 0.60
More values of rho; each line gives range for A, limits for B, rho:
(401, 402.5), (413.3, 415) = 0.91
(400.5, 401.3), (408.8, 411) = 0.88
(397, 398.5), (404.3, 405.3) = 1.32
